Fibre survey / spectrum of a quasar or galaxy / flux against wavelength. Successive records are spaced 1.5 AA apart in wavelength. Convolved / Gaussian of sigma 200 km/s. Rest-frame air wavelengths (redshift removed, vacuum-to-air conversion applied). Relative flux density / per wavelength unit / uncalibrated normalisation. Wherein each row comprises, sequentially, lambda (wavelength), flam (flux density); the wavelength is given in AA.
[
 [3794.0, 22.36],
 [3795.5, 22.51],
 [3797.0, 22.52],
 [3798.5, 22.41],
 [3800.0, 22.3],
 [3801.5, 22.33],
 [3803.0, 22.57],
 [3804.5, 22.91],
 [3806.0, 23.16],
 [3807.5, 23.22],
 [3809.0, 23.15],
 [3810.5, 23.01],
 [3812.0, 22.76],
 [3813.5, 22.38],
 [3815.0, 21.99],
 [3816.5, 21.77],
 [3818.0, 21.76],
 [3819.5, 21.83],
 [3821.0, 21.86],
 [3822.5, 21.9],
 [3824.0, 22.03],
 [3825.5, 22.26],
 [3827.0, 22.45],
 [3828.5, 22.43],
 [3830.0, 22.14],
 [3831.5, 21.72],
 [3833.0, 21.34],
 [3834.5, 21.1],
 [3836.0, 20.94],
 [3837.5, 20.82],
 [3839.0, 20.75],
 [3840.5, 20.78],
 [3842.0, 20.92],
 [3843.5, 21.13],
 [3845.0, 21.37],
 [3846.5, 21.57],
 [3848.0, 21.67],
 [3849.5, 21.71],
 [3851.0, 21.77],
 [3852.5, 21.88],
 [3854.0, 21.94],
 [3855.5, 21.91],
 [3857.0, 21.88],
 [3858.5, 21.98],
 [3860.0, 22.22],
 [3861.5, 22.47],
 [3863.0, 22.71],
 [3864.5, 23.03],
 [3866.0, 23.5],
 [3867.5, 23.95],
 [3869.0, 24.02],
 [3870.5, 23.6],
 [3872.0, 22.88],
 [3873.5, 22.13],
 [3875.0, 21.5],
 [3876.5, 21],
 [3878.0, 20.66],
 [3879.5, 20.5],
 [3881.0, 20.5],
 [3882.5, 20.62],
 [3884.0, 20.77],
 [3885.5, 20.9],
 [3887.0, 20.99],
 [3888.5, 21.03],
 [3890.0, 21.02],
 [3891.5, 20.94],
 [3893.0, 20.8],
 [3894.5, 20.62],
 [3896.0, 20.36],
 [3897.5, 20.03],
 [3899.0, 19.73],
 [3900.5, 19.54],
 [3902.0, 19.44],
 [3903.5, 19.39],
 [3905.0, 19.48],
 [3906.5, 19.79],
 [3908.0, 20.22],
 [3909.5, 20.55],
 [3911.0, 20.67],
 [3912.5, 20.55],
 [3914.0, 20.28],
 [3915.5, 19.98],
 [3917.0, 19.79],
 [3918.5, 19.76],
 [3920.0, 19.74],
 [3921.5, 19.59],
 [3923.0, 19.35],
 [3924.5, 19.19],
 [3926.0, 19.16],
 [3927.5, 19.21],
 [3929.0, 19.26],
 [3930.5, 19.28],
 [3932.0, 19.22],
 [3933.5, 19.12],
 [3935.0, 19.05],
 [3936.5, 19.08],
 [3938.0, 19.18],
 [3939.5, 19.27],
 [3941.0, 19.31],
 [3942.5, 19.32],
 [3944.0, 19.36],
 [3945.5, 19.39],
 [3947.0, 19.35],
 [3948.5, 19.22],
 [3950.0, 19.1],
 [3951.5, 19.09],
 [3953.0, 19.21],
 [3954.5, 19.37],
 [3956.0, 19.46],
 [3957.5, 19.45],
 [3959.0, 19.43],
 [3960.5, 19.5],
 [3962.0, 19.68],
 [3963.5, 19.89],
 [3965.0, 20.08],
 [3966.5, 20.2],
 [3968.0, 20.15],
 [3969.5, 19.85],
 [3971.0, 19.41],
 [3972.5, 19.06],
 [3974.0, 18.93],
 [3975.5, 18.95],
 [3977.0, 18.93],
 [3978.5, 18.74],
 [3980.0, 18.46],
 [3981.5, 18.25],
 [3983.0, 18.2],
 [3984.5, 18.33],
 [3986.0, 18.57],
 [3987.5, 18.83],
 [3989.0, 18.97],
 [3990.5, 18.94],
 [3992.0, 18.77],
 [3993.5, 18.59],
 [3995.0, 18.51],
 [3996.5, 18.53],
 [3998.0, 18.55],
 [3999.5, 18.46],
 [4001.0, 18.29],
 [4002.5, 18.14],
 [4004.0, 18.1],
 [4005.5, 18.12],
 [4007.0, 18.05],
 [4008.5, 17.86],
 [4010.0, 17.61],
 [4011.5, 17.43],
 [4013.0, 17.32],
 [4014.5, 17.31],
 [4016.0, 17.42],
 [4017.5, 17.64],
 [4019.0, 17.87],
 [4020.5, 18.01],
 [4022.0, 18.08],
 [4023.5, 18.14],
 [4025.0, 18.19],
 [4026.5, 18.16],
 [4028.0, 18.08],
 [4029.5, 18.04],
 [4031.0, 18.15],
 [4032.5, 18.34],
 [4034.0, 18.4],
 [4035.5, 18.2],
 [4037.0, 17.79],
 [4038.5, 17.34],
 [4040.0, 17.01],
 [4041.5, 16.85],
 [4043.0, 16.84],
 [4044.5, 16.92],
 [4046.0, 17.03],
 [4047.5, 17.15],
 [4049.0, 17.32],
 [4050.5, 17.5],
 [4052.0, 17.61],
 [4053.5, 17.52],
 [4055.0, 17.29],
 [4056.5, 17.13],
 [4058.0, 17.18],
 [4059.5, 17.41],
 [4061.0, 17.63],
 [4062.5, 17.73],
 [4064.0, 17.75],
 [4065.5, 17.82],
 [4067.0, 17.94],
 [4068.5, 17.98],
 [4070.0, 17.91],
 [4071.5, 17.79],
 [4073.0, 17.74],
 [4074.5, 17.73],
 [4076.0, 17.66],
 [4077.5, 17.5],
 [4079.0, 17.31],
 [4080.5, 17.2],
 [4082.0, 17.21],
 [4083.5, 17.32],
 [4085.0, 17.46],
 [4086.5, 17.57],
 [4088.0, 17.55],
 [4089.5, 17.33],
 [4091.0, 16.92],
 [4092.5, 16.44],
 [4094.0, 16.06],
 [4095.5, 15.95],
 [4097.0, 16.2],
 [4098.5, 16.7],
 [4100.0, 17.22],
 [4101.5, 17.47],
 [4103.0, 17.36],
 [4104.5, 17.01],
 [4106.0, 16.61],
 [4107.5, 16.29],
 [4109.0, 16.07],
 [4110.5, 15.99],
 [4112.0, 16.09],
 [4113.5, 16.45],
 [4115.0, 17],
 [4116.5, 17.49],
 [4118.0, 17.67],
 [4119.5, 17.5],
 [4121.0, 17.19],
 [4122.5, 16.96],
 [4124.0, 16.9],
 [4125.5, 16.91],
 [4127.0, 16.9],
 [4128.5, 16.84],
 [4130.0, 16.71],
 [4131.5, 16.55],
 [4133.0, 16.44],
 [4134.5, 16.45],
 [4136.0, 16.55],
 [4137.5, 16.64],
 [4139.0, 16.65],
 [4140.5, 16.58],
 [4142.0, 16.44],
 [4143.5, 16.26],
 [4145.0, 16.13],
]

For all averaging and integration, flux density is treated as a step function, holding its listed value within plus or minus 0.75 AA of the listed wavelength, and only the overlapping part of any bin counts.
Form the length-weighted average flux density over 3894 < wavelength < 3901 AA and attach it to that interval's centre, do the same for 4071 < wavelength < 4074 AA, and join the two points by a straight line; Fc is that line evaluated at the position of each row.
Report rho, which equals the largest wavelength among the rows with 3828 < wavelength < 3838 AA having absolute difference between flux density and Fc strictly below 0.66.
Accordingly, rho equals 3837.5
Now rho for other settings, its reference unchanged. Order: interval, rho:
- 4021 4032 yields 4031.0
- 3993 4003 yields 4002.5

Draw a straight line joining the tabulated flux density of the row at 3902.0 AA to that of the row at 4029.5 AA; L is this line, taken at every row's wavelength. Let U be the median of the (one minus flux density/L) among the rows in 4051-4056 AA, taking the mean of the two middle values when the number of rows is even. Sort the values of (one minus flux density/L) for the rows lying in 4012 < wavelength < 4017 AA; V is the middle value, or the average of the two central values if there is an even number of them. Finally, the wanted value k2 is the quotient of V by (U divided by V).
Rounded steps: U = 0.01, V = 0.05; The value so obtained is 0.17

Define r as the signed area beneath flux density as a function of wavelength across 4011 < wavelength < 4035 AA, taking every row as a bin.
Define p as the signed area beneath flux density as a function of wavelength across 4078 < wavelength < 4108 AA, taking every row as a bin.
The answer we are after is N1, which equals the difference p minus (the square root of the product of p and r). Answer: 41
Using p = 509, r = 430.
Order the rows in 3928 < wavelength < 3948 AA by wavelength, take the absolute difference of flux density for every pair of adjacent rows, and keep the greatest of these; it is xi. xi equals 0.10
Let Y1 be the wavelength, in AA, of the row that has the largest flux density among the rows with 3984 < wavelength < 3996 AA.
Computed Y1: 3989.0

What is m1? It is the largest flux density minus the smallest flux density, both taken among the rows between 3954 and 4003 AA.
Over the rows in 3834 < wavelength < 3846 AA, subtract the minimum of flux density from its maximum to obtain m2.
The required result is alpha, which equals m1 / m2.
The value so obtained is 3.3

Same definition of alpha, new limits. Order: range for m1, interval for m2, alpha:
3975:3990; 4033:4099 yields 0.3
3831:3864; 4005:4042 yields 1.3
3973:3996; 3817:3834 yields 0.7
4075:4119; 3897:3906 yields 2.7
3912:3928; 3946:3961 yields 3.4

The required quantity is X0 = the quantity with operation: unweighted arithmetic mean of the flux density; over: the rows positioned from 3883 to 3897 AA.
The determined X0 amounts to 20.8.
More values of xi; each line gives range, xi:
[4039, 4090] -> 0.23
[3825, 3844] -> 0.42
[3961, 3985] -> 0.44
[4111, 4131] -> 0.55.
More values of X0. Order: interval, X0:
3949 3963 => 19.4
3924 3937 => 19.2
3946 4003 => 19.0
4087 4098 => 16.6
